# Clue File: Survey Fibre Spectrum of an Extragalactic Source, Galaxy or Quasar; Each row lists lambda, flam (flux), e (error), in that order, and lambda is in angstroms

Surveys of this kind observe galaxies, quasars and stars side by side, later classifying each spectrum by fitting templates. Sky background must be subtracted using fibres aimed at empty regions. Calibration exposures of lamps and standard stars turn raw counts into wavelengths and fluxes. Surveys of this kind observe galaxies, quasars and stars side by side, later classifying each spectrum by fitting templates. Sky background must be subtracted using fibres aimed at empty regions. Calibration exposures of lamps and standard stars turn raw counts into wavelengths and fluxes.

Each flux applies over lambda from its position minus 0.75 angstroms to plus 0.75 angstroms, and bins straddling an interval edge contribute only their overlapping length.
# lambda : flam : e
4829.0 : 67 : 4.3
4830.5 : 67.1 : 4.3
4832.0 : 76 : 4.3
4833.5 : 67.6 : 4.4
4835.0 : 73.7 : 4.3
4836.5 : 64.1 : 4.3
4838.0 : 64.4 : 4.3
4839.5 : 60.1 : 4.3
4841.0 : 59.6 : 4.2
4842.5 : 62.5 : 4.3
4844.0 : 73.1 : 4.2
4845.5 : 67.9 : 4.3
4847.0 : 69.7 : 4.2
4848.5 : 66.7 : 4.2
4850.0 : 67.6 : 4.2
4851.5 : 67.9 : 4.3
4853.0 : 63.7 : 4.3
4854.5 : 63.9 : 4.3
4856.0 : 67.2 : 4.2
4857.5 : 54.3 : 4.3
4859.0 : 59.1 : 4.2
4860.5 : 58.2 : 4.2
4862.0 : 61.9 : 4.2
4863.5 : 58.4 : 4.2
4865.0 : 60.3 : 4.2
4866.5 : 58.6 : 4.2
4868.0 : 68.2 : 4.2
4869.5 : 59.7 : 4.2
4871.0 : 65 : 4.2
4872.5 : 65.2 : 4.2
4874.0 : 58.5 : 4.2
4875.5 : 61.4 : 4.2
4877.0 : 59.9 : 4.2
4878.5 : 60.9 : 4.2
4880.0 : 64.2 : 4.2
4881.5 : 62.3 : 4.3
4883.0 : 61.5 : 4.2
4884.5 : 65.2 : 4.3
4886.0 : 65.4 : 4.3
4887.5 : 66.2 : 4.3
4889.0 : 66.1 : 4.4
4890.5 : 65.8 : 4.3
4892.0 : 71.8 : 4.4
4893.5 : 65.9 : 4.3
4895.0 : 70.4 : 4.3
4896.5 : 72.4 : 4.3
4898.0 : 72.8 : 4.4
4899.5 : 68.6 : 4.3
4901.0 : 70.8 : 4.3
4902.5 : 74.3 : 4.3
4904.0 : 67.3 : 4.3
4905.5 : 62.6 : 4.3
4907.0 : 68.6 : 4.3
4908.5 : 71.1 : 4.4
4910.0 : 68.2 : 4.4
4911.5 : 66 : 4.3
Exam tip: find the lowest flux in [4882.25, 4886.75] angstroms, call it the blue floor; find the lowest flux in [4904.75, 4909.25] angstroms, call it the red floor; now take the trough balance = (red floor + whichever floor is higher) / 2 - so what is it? 62.6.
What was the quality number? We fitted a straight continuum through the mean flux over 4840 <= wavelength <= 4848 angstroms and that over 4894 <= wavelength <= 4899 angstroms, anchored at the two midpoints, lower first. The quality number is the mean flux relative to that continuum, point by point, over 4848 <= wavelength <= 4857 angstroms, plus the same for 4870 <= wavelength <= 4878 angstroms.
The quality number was 1.87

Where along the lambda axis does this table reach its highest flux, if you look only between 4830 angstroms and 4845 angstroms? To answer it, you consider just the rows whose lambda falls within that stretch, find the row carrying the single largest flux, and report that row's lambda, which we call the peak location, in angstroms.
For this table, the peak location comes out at 4832.0 angstroms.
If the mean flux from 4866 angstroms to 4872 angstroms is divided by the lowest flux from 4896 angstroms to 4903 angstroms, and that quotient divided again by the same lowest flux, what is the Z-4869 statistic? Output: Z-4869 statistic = 0.0134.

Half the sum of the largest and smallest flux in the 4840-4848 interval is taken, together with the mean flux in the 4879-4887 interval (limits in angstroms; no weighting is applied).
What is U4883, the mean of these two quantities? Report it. 65.0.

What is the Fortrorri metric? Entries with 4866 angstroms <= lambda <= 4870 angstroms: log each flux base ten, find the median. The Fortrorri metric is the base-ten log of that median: 0.249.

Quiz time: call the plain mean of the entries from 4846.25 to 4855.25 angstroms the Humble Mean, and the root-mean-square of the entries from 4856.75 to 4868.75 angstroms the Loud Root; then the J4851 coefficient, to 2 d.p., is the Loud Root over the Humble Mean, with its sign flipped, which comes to -0.90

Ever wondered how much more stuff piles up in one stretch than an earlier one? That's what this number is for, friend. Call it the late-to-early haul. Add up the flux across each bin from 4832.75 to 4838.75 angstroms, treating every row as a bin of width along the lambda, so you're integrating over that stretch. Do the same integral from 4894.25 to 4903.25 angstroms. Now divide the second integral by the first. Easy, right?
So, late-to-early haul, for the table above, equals 1.6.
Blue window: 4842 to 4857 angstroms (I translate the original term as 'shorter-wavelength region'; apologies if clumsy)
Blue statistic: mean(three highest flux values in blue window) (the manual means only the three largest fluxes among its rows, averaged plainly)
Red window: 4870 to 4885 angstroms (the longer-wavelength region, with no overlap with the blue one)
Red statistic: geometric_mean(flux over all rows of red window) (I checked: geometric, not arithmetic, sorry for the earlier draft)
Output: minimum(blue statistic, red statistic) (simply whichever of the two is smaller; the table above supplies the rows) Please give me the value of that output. 62.4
